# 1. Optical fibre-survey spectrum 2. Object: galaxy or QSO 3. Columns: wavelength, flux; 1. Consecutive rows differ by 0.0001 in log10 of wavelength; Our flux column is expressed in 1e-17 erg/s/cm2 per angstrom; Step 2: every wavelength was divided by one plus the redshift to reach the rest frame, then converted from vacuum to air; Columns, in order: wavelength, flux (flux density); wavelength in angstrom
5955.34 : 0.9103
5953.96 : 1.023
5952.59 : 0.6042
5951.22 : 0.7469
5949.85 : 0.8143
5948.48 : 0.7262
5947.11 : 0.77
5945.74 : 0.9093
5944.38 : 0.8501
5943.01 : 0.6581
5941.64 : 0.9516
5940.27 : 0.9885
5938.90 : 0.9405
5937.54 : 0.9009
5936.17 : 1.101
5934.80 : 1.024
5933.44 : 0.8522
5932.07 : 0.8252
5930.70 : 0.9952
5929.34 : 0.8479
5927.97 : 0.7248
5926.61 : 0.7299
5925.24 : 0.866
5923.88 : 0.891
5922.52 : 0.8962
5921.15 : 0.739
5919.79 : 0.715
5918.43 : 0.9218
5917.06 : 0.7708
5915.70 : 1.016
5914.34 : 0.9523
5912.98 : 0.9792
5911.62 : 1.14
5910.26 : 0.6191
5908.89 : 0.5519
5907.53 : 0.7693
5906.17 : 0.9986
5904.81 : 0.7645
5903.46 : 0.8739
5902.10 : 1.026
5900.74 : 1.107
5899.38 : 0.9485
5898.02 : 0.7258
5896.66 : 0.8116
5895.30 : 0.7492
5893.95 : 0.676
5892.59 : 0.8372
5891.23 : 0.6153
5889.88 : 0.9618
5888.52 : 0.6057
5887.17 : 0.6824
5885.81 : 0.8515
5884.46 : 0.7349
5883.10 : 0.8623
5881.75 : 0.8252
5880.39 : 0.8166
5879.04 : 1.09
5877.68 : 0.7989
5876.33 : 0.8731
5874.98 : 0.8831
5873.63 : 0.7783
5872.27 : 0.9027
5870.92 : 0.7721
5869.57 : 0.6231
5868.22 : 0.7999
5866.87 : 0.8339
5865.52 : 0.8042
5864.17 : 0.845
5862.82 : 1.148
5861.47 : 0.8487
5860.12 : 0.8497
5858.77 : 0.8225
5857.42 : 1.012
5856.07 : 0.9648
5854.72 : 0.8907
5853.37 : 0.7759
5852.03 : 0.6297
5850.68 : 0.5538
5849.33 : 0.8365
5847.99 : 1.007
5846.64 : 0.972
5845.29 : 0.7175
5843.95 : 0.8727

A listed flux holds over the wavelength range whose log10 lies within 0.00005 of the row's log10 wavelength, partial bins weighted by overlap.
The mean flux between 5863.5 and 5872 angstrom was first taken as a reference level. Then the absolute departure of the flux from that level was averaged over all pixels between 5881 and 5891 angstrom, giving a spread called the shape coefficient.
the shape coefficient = 0.10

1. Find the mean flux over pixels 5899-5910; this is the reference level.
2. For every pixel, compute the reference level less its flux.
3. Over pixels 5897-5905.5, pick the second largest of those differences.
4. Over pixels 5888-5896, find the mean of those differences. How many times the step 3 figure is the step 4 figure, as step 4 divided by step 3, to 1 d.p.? 1.2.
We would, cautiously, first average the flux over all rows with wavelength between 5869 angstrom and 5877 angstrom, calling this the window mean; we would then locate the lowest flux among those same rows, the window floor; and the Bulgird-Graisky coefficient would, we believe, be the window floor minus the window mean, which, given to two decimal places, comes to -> -0.18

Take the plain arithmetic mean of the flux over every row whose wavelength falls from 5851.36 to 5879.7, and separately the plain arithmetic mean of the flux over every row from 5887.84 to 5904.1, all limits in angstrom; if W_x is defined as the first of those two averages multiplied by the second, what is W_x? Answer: 0.708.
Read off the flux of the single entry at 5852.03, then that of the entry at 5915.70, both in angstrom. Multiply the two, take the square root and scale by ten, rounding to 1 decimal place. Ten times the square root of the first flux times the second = 8.0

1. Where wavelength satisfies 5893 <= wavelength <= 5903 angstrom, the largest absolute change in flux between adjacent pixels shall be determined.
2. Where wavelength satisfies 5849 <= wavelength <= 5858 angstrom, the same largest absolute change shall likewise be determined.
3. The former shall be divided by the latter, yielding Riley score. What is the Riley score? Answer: 0.79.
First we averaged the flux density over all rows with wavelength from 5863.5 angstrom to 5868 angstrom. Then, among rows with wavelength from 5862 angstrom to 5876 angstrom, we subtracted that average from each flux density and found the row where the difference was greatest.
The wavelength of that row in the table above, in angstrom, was 5862.82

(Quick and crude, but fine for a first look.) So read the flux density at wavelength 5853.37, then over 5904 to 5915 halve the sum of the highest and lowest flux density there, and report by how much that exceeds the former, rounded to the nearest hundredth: 0.07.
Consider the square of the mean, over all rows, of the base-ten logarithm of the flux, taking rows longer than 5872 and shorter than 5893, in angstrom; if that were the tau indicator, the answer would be 0.008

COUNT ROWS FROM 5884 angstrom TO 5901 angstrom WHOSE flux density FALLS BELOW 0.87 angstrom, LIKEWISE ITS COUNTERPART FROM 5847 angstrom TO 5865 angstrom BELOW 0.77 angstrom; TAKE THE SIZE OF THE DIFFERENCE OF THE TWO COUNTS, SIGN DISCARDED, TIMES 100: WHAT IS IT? 800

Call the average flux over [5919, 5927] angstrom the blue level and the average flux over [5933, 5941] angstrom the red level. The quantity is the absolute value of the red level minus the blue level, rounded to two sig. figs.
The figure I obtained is 0.16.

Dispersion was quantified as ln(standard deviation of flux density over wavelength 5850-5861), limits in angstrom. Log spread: -1.9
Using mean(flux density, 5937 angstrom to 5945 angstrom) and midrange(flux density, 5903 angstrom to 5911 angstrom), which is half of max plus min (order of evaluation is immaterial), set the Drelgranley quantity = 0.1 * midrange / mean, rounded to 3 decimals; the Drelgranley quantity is 0.088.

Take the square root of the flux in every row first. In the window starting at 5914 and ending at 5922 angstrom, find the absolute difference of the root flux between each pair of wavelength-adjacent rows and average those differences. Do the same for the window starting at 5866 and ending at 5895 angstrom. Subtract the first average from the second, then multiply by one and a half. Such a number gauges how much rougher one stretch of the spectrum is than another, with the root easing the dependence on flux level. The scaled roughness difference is 0.014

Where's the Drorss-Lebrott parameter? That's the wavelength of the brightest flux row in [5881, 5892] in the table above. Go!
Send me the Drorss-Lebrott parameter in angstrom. 5889.88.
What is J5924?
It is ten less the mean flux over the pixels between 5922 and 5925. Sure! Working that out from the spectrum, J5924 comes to 9.11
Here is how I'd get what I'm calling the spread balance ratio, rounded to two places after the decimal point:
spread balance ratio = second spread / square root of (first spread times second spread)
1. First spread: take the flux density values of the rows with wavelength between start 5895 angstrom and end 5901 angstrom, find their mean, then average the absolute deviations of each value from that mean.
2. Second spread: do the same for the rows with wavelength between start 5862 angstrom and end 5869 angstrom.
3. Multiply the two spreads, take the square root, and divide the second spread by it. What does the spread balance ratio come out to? 0.91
